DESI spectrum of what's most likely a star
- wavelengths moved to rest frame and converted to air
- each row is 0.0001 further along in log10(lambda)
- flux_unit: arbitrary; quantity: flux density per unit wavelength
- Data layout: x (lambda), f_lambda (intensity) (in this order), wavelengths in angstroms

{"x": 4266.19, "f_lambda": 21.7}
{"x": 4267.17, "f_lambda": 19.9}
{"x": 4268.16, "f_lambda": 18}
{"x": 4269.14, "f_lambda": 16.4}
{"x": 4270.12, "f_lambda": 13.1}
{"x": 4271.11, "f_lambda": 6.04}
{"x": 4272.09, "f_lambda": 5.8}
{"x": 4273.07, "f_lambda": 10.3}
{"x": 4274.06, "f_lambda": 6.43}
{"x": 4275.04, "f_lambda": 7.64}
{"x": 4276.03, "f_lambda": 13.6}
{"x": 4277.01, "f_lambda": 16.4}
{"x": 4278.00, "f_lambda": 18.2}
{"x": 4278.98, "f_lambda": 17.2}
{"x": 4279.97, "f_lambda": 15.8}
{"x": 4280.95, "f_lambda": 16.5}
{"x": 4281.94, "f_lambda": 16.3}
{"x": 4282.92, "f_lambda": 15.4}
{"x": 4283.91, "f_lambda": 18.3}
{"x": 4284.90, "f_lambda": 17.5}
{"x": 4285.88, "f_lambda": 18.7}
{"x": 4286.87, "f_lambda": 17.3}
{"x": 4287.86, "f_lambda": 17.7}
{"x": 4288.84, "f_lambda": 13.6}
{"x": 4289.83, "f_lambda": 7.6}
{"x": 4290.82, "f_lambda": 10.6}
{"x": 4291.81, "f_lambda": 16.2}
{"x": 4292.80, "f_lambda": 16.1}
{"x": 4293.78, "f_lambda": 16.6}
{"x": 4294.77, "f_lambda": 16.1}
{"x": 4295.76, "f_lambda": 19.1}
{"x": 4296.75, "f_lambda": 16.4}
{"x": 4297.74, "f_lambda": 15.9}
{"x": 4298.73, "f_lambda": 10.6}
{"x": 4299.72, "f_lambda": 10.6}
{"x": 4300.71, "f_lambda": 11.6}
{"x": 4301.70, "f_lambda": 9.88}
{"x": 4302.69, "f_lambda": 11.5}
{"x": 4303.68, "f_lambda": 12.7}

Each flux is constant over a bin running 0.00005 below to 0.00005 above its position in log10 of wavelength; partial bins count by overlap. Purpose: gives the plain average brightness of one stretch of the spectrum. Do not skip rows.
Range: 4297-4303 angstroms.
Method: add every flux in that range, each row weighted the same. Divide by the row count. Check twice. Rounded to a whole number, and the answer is 12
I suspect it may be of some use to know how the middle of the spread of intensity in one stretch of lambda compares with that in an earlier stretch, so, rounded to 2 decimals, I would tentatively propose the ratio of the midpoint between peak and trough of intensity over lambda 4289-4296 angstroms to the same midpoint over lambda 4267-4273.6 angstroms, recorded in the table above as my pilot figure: 1.04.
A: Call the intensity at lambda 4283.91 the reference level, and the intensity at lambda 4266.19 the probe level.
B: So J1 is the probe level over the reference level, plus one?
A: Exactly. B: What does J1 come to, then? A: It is 2.19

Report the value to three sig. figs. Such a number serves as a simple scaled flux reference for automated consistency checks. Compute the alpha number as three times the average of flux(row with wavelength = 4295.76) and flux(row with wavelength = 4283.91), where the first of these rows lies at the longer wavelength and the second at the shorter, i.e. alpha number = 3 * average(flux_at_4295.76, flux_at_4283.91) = 56.1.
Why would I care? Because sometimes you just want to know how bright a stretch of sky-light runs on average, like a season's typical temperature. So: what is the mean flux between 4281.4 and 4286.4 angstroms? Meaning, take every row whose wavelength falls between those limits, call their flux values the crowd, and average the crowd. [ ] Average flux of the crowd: 17.2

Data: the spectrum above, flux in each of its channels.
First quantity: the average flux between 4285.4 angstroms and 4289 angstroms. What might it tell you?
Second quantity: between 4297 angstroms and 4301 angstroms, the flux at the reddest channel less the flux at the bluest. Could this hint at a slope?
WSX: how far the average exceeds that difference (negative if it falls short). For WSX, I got 21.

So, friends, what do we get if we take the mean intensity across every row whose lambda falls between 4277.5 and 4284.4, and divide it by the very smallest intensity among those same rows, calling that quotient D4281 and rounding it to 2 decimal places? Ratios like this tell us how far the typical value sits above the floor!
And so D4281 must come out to 1.09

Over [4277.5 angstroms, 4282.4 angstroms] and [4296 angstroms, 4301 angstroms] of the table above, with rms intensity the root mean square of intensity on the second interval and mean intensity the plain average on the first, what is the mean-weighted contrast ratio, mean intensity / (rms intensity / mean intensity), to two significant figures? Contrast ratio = 21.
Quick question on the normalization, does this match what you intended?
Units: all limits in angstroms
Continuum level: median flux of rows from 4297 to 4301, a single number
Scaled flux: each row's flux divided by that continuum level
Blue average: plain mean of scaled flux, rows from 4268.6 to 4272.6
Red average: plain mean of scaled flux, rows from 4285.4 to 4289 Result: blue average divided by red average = 0.61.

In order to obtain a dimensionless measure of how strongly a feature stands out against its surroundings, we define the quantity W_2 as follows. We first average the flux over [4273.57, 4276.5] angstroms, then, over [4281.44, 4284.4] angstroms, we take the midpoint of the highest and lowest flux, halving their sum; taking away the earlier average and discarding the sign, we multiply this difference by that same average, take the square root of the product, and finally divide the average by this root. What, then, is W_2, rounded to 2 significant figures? 1.1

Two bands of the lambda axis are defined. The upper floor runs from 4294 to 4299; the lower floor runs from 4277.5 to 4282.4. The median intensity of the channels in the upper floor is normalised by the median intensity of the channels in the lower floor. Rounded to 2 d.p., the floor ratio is 0.98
